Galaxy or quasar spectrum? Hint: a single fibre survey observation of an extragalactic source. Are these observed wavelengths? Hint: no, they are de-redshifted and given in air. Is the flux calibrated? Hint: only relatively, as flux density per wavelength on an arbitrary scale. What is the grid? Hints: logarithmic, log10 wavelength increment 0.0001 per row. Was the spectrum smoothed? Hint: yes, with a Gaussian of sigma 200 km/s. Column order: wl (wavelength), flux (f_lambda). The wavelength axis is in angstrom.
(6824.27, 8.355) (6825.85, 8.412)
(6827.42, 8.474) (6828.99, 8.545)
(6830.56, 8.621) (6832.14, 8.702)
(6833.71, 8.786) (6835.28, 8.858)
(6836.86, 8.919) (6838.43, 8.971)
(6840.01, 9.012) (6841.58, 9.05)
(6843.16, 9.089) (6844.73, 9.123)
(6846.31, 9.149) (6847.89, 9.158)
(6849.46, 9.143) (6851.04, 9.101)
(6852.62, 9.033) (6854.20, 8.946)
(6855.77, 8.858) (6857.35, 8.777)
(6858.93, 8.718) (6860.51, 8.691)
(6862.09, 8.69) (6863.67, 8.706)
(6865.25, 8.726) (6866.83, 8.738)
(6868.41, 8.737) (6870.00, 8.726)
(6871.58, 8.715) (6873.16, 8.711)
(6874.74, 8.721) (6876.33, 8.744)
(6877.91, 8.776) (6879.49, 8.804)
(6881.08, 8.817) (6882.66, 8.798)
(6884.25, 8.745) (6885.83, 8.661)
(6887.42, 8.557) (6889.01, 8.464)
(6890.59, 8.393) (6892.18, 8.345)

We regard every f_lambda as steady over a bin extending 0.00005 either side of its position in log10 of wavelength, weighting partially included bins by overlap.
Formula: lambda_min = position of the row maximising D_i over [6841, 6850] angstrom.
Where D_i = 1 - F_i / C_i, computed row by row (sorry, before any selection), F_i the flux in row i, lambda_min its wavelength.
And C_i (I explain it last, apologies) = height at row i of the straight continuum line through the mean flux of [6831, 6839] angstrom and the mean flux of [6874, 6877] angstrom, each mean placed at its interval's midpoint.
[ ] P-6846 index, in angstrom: 6841.58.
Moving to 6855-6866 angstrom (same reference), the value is 6860.51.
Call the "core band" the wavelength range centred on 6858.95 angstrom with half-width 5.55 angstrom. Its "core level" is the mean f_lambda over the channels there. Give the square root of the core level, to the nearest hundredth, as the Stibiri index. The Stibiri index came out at 2.96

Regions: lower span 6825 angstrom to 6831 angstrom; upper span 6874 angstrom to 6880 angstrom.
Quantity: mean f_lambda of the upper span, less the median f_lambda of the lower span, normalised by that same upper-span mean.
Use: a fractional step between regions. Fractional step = 0.03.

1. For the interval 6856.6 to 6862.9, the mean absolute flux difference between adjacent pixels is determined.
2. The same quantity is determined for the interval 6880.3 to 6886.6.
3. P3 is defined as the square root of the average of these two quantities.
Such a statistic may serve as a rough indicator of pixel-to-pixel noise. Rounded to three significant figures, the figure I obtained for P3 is 0.201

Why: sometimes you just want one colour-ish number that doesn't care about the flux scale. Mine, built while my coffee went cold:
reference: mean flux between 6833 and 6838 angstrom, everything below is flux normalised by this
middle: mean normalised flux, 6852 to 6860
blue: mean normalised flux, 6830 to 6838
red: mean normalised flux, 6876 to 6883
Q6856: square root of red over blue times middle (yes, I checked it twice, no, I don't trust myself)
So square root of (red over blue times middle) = 1.00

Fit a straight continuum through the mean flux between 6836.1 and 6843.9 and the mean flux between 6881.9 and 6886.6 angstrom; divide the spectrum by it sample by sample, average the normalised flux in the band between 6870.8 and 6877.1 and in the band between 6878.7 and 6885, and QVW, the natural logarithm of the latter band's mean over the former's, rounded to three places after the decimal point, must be 0.013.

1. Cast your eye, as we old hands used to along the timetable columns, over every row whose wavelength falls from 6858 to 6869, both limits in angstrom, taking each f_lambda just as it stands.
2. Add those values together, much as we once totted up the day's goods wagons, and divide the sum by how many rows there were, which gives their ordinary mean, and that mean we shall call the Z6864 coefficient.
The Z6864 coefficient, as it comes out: 8.72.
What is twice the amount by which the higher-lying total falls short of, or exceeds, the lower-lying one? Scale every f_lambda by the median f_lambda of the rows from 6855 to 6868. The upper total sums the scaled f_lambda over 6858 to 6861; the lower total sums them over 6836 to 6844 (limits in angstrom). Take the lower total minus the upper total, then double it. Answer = 6.3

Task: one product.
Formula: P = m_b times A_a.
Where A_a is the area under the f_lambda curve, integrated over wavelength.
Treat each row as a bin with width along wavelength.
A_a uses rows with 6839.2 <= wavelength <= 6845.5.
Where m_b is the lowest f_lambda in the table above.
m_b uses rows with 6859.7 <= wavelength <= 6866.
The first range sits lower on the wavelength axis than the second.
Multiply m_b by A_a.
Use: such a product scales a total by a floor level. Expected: 497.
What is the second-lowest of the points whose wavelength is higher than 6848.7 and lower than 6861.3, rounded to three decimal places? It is 8.718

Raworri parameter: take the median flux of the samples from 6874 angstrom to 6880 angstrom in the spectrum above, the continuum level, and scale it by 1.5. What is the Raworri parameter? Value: 13.1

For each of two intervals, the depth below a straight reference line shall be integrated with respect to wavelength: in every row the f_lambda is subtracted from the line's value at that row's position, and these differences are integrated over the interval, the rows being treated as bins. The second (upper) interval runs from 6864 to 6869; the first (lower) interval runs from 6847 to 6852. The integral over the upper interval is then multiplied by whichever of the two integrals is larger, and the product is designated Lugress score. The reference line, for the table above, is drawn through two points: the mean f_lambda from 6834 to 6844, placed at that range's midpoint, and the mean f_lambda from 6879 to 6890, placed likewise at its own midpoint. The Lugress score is 0.11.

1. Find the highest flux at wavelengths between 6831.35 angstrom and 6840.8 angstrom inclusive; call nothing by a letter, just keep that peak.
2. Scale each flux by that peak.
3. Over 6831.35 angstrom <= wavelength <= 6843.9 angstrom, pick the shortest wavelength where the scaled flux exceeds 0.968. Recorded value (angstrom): 6833.71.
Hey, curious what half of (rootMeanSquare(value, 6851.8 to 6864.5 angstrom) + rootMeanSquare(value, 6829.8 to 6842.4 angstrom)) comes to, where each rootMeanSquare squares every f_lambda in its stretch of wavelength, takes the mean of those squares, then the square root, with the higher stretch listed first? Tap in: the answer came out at 8.83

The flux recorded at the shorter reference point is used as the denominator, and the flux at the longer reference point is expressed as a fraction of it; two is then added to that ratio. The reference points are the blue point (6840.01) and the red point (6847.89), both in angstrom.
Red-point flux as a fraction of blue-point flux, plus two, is 3.02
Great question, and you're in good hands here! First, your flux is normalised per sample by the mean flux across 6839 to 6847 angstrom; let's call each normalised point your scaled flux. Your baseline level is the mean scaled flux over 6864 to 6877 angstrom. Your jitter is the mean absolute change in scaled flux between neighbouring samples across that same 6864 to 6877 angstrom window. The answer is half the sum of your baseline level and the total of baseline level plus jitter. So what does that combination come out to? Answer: 0.96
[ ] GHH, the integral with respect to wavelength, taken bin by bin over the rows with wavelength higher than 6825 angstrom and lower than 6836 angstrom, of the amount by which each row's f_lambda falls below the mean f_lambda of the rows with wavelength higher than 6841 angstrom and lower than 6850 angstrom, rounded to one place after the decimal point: 5.4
